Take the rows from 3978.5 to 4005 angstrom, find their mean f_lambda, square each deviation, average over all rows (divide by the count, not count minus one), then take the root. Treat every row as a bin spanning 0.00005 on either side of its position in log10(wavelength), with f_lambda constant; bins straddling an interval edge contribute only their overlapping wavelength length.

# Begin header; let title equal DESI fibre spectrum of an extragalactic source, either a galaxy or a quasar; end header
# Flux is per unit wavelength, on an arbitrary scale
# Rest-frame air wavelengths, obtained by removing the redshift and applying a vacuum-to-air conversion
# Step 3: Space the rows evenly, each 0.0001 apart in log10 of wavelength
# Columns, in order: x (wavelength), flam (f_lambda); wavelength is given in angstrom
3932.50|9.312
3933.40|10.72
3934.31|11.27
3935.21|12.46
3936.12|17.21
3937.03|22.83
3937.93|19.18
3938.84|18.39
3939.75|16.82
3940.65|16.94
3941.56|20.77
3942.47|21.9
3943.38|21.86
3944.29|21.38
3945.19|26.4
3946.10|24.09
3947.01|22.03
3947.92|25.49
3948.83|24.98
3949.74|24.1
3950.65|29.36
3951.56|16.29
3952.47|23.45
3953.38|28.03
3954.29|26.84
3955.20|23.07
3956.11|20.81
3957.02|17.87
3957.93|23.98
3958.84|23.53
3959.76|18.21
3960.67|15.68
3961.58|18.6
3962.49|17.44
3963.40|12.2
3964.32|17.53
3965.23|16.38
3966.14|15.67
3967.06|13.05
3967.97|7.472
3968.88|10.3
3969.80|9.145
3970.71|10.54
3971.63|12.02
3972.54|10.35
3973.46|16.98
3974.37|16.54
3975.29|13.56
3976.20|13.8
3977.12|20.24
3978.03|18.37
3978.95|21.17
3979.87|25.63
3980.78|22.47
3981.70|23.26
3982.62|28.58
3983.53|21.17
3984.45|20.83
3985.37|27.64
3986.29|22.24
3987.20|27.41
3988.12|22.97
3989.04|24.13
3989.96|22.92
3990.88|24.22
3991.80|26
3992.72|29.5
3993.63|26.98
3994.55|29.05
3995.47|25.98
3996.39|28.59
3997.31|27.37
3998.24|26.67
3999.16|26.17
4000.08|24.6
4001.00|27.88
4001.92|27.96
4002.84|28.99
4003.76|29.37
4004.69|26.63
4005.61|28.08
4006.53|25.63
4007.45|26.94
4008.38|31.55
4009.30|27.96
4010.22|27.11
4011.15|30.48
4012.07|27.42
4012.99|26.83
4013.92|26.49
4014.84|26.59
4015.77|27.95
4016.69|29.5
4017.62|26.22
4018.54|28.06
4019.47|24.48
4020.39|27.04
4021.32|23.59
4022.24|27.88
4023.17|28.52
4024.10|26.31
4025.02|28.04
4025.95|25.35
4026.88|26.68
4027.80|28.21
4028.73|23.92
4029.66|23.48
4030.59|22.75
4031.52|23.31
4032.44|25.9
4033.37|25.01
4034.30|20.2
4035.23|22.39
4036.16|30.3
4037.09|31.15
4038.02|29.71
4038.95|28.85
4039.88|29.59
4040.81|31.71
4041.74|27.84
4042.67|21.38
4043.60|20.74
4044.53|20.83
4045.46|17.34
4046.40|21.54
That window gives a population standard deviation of 2.7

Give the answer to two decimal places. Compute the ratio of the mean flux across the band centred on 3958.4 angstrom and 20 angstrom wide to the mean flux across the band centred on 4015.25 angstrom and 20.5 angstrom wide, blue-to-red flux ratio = 0.72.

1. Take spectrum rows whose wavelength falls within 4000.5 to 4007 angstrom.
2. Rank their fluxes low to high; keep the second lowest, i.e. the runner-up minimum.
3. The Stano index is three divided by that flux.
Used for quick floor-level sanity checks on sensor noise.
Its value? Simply 0.113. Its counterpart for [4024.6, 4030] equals 0.125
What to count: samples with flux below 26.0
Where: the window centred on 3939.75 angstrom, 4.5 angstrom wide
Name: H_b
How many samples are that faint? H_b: 5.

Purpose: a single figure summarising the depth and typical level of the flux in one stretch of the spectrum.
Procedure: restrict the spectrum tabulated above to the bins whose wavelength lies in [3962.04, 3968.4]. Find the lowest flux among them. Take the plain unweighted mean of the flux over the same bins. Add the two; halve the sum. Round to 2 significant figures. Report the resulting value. 11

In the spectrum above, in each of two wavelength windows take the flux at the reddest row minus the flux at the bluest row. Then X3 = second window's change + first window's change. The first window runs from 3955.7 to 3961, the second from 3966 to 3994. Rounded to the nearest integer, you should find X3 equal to 6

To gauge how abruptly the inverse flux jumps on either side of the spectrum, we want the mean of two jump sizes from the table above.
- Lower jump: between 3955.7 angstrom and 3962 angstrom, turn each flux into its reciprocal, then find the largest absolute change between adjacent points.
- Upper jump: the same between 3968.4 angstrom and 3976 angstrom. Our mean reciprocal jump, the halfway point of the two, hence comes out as 0.026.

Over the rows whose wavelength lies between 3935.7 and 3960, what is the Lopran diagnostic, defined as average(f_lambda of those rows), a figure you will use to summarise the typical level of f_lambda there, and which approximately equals 22.1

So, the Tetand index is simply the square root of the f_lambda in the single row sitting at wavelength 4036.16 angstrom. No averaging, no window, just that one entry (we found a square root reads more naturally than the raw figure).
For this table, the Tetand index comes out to 5.50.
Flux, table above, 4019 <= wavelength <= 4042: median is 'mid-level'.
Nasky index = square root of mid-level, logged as 5.2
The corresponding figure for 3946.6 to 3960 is 4.9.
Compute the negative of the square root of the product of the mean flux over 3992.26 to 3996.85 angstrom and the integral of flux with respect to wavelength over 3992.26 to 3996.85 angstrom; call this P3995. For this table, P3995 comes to -60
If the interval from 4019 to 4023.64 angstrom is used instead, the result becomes -57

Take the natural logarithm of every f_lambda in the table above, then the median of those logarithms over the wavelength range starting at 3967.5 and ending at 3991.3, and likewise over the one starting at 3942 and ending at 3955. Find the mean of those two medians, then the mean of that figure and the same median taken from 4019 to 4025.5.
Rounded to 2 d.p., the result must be 3.21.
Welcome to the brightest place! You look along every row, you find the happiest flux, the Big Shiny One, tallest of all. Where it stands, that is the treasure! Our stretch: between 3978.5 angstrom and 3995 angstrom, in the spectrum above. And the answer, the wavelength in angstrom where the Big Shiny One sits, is 3992.72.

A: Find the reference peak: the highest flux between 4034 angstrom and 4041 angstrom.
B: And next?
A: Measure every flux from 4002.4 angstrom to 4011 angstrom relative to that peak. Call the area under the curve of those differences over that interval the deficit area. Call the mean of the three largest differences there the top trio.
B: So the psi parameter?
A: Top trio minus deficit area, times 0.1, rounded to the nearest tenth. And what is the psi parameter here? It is 2.9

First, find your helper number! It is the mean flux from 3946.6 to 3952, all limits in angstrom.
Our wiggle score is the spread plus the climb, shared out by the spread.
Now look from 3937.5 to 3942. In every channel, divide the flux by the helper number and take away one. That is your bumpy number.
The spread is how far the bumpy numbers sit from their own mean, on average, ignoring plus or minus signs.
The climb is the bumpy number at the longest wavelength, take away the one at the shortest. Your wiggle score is 2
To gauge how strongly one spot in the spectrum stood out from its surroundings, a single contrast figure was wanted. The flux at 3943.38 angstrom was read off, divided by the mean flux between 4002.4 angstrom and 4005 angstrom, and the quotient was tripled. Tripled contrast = 2.3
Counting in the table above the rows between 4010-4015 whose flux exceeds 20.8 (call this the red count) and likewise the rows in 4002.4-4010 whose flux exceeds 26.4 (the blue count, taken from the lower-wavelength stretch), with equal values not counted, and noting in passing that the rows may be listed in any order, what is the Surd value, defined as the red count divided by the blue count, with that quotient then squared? 1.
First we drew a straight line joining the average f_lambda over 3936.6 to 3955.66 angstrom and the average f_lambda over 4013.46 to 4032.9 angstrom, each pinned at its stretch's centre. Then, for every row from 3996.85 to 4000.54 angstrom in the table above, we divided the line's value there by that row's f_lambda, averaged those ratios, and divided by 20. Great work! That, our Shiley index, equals 0.048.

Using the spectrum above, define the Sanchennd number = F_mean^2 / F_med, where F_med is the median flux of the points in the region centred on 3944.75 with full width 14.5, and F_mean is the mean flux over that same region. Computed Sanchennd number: 22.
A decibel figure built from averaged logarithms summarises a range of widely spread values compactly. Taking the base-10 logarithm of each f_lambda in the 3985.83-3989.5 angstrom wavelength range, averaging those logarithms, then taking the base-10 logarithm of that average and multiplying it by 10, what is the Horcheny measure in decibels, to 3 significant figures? 1.41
